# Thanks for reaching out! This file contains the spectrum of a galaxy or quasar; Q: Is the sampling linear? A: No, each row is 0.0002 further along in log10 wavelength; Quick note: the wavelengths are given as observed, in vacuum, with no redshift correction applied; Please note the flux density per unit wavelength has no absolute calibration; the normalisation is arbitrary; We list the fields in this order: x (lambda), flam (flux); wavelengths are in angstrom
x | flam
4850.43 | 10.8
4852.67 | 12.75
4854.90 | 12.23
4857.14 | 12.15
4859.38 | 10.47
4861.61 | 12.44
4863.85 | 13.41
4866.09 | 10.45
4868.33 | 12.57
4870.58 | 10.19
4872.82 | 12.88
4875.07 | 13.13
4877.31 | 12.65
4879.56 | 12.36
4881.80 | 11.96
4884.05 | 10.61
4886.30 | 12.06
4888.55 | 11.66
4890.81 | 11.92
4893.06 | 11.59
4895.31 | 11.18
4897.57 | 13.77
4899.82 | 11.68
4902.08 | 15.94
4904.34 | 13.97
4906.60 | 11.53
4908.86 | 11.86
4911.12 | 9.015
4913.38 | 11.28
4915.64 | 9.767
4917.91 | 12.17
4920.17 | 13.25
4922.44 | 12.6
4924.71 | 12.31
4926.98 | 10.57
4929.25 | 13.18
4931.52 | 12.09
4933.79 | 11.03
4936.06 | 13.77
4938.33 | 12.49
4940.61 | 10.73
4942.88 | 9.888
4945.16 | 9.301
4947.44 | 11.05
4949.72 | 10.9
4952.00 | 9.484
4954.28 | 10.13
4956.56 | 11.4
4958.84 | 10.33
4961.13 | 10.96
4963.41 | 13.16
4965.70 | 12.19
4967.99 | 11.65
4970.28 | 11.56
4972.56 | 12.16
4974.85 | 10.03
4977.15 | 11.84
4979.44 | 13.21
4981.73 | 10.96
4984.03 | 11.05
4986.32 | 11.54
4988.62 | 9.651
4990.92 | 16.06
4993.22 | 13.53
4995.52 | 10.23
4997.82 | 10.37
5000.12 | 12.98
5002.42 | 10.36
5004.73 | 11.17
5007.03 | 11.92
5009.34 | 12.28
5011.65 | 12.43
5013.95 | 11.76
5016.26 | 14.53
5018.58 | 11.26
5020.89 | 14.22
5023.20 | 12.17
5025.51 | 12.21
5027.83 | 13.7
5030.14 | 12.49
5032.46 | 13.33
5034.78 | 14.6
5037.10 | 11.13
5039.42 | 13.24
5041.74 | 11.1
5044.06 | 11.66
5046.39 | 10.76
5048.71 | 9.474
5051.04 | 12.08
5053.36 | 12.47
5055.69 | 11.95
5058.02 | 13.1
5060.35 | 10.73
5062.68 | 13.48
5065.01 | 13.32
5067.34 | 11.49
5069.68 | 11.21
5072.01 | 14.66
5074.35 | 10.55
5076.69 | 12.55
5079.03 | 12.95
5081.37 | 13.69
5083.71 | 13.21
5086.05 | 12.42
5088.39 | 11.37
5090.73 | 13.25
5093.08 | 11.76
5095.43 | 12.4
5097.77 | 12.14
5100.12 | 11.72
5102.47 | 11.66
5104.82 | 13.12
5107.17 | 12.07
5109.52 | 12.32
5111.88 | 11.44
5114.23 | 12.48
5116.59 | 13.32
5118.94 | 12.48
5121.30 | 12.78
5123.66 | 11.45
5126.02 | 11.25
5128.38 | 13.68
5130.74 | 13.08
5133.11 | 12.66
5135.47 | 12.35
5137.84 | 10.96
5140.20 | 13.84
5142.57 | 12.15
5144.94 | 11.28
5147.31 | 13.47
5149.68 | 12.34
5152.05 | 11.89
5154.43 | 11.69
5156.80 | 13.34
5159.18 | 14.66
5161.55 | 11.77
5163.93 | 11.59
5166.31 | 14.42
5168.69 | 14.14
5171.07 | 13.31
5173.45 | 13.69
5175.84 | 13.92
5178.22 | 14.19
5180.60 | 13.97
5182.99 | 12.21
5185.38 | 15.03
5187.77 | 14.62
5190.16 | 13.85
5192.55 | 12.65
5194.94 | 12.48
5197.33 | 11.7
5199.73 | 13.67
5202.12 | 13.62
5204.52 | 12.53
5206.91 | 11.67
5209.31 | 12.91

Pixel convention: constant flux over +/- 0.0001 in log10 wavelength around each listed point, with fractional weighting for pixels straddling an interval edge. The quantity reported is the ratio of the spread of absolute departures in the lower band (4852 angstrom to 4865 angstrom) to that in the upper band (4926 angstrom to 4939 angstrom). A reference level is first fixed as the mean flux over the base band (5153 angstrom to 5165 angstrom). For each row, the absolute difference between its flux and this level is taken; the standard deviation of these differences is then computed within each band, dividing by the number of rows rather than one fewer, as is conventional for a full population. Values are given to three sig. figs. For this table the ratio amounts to 1.04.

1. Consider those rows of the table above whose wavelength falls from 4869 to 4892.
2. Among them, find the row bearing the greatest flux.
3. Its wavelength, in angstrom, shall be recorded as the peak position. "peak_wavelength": 4875.07 angstrom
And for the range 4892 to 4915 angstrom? 4902.08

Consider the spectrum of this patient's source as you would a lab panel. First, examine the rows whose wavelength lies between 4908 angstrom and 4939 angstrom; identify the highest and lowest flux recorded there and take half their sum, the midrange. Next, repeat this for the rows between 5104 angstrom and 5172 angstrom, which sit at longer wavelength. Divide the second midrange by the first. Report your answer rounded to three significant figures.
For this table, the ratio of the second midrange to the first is 1.12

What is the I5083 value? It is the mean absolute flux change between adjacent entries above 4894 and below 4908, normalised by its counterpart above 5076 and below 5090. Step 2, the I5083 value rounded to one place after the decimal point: 3.9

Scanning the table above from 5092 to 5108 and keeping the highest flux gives 13.12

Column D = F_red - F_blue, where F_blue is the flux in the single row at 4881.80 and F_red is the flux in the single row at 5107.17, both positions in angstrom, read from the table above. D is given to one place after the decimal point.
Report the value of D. 0.1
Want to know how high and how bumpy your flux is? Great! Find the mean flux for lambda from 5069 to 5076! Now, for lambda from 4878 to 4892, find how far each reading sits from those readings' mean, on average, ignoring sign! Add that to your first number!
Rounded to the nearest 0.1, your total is 12.6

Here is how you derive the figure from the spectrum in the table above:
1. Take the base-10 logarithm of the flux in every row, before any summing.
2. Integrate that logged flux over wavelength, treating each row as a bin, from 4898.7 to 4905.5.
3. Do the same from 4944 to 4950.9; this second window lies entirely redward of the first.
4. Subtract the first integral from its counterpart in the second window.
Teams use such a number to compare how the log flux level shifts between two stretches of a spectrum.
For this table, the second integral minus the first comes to -1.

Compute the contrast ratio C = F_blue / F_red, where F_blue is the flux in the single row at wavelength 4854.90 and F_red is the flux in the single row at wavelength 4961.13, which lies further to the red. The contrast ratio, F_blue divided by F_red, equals 1.12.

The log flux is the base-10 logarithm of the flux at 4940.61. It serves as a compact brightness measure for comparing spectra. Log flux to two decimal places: 1.03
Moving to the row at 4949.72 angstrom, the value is 1.04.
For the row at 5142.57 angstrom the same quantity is 1.08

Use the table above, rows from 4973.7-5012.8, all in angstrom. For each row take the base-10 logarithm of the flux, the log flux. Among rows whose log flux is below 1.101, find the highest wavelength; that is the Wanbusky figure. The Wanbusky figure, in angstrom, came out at 5011.65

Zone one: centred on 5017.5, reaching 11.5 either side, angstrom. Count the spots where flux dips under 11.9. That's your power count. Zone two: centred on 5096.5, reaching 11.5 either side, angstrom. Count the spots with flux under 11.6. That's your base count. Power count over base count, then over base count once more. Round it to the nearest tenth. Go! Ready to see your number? 2.0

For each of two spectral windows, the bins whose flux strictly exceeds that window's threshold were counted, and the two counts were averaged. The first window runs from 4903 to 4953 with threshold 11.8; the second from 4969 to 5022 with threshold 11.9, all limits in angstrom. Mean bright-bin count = 10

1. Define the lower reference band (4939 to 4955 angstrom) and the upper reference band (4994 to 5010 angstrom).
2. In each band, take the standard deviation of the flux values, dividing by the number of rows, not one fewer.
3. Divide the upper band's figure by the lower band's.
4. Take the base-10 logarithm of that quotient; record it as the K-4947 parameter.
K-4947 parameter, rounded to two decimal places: 0.19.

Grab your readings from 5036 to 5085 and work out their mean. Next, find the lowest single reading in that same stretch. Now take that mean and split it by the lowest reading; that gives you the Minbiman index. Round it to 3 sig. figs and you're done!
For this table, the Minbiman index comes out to 1.28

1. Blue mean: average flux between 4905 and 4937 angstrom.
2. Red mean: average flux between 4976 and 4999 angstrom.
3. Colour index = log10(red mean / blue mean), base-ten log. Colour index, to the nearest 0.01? 0.00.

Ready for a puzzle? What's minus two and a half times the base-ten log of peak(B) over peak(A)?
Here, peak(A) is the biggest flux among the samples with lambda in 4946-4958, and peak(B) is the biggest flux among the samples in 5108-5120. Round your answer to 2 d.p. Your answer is -0.17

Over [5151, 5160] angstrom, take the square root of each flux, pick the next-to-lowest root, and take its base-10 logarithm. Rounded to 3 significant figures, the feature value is 0.538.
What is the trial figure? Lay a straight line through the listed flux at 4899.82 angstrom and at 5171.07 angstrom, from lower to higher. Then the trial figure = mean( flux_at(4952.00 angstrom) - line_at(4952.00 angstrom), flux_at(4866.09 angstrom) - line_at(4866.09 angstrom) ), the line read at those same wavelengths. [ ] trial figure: -1.8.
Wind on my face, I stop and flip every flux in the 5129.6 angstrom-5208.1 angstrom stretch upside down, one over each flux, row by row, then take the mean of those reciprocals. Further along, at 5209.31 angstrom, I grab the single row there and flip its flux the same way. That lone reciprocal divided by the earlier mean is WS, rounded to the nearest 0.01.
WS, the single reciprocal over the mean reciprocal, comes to 1.00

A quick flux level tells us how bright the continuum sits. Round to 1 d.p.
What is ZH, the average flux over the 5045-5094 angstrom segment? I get 12.2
